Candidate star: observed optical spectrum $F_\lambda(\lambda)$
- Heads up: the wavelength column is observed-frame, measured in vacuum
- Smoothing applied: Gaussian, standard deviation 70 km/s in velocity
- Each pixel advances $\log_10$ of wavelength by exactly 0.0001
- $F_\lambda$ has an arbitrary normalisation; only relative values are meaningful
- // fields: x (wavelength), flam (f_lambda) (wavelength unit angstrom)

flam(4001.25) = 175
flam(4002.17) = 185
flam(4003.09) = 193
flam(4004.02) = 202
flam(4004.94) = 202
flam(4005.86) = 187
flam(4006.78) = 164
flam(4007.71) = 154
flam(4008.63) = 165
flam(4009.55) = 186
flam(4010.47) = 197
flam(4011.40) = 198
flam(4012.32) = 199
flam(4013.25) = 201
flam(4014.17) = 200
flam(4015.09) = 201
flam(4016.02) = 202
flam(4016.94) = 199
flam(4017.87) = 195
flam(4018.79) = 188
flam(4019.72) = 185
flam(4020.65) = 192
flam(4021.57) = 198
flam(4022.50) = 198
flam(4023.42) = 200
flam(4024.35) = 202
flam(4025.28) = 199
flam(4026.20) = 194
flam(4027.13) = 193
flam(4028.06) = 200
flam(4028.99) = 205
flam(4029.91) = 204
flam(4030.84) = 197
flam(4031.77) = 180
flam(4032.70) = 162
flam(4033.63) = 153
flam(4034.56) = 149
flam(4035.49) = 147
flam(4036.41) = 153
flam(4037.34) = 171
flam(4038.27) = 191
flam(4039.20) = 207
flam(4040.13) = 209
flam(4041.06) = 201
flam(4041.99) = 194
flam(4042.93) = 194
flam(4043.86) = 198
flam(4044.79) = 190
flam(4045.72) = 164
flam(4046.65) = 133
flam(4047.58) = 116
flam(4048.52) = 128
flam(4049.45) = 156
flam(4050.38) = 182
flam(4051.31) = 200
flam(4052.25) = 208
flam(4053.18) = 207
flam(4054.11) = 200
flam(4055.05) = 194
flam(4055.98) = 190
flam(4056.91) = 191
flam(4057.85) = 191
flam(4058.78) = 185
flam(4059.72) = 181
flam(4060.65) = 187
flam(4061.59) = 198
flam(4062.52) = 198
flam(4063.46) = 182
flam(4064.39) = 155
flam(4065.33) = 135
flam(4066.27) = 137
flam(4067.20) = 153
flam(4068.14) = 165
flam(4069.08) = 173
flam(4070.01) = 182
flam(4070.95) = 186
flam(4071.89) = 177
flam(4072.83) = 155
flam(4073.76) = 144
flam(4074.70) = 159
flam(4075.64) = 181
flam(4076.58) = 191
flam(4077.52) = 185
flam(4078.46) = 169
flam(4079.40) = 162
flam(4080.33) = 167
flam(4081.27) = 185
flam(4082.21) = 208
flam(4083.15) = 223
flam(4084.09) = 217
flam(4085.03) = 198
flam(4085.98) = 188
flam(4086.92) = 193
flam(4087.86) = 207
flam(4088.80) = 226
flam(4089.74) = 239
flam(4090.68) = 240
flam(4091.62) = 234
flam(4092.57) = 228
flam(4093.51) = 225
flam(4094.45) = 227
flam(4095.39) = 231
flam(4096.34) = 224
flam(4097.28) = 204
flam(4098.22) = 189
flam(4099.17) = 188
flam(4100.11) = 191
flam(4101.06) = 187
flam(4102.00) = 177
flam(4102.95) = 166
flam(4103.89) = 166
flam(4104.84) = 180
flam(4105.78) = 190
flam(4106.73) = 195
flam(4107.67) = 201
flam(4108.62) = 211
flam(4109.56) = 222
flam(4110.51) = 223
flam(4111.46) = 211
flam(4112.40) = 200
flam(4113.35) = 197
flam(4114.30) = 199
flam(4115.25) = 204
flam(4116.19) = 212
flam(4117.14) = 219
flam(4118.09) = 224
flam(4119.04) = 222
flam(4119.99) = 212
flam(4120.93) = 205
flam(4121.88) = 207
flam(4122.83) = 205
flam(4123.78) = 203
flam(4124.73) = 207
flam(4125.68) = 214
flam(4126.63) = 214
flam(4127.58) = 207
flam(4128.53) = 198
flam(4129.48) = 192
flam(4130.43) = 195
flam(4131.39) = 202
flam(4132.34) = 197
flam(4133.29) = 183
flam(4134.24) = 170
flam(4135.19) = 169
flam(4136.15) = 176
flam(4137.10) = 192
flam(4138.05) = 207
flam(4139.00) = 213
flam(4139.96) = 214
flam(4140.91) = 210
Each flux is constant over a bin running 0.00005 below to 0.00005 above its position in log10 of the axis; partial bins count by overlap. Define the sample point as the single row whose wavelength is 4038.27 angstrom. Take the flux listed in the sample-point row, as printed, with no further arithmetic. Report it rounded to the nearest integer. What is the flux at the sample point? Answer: 191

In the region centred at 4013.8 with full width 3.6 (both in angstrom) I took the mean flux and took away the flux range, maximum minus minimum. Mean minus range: 198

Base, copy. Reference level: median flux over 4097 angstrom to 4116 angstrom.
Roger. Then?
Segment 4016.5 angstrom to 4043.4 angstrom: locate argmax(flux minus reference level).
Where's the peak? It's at 4040.13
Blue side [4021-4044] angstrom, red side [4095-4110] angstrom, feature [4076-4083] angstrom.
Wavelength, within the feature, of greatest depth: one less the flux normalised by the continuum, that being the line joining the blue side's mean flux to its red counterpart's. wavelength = 4079.40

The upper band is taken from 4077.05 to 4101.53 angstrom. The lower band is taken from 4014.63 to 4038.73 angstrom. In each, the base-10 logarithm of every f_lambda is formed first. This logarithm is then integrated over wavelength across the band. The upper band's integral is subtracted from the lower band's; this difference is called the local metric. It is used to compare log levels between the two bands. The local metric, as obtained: -1.8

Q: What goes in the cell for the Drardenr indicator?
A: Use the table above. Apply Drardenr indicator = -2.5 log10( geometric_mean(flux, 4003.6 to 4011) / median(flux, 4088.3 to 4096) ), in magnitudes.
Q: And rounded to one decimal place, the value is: 0.3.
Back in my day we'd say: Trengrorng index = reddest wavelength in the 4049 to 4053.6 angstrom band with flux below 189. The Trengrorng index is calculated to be 4050.38 angstrom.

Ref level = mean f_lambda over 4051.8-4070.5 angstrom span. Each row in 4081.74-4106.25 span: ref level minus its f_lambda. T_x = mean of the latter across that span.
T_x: -25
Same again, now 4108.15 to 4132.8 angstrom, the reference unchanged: -27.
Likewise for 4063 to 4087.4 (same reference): 5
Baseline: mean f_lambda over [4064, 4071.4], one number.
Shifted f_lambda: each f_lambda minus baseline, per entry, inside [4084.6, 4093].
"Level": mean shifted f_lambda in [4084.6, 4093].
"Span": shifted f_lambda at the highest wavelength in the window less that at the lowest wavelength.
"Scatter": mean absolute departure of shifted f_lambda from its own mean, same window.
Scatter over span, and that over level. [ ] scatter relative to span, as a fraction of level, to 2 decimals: 0.01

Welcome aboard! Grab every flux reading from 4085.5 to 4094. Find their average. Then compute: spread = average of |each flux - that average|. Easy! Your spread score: 16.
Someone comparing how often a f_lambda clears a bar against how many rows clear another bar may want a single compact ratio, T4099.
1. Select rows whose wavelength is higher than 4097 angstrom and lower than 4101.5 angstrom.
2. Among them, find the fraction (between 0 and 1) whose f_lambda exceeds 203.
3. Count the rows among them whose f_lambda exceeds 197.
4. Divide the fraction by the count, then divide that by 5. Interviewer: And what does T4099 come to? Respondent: 0.040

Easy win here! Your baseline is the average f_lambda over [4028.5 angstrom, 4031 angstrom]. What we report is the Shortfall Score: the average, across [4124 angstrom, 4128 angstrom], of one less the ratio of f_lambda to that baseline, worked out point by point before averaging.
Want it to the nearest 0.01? -0.04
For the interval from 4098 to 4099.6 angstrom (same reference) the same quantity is 0.07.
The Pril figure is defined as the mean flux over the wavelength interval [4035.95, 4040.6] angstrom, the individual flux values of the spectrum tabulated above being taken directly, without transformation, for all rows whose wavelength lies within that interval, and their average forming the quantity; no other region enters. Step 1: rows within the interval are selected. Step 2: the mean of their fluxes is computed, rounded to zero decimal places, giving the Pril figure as 186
